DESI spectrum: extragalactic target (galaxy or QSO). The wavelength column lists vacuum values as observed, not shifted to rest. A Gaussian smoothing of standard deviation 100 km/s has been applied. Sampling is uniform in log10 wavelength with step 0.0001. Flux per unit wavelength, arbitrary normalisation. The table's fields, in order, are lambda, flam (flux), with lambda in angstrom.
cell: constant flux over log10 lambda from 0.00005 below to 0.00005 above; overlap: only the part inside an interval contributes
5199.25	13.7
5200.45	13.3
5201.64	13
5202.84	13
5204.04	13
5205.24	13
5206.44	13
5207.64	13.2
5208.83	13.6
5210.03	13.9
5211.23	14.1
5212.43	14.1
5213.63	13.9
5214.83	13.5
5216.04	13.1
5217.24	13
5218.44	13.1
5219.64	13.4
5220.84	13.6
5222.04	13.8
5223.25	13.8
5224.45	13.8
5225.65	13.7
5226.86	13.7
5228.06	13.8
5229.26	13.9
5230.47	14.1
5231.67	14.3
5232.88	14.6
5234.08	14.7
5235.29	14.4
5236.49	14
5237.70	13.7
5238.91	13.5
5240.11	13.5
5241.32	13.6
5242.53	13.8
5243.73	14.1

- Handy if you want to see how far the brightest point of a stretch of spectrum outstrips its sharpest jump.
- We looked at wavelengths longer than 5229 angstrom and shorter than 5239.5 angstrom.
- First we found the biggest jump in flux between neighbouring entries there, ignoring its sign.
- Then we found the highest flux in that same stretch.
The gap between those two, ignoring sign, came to 14.3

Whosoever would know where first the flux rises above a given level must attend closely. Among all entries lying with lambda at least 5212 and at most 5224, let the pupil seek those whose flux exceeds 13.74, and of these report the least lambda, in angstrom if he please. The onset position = 5212.43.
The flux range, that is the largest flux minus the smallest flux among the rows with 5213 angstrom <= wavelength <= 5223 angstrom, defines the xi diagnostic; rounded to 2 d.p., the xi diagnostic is 0.90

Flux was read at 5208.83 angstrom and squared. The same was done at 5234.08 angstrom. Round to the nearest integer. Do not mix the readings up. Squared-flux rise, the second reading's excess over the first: 31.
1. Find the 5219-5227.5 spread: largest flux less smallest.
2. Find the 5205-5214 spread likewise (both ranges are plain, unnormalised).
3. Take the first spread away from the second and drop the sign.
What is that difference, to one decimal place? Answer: 0.7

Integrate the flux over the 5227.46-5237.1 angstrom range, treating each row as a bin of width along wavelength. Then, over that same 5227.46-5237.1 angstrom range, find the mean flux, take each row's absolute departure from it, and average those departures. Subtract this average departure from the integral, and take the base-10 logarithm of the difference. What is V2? 2.136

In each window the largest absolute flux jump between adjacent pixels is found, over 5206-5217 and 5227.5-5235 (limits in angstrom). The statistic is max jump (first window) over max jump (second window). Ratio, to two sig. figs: 1.3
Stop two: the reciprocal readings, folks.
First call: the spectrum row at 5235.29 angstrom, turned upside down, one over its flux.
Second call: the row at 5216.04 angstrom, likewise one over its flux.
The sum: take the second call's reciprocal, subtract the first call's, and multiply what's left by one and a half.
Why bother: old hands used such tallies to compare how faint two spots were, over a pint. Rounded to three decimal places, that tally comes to 0.010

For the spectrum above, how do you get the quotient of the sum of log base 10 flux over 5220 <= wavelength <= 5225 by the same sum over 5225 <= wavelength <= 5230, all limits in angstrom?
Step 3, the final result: 1.00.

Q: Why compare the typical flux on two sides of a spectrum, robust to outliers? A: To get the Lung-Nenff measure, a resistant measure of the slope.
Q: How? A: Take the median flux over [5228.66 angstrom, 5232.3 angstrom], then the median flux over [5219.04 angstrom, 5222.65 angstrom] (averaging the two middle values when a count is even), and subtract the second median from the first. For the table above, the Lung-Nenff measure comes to 0.50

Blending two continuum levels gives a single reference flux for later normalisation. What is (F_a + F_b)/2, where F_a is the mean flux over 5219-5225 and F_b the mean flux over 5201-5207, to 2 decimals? 13.34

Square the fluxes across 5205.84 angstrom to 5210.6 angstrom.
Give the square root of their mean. 13.4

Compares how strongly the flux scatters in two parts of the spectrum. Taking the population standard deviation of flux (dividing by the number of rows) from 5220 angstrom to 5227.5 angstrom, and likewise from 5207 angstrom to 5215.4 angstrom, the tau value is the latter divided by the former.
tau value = 4.17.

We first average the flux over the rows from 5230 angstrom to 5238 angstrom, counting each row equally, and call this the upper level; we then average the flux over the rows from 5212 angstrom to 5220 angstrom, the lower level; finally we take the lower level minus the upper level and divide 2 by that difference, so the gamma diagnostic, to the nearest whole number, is -2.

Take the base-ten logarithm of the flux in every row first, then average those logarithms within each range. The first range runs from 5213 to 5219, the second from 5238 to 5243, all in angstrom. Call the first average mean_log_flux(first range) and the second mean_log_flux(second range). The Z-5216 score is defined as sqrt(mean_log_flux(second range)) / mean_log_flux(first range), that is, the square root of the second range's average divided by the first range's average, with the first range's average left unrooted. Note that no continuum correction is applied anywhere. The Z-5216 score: 0.947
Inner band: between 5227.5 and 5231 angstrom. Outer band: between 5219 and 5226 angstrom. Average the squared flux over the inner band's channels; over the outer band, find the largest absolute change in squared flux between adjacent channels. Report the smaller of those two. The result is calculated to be 5.48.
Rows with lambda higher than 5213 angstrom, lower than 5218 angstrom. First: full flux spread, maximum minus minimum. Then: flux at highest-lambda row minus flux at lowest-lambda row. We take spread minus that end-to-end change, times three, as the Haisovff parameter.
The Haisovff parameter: 5.4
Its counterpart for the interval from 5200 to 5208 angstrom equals 1.2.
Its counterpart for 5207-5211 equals 0.0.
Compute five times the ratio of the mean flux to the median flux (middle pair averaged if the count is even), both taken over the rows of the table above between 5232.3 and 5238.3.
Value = 4.96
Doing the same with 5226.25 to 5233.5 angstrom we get 5.02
